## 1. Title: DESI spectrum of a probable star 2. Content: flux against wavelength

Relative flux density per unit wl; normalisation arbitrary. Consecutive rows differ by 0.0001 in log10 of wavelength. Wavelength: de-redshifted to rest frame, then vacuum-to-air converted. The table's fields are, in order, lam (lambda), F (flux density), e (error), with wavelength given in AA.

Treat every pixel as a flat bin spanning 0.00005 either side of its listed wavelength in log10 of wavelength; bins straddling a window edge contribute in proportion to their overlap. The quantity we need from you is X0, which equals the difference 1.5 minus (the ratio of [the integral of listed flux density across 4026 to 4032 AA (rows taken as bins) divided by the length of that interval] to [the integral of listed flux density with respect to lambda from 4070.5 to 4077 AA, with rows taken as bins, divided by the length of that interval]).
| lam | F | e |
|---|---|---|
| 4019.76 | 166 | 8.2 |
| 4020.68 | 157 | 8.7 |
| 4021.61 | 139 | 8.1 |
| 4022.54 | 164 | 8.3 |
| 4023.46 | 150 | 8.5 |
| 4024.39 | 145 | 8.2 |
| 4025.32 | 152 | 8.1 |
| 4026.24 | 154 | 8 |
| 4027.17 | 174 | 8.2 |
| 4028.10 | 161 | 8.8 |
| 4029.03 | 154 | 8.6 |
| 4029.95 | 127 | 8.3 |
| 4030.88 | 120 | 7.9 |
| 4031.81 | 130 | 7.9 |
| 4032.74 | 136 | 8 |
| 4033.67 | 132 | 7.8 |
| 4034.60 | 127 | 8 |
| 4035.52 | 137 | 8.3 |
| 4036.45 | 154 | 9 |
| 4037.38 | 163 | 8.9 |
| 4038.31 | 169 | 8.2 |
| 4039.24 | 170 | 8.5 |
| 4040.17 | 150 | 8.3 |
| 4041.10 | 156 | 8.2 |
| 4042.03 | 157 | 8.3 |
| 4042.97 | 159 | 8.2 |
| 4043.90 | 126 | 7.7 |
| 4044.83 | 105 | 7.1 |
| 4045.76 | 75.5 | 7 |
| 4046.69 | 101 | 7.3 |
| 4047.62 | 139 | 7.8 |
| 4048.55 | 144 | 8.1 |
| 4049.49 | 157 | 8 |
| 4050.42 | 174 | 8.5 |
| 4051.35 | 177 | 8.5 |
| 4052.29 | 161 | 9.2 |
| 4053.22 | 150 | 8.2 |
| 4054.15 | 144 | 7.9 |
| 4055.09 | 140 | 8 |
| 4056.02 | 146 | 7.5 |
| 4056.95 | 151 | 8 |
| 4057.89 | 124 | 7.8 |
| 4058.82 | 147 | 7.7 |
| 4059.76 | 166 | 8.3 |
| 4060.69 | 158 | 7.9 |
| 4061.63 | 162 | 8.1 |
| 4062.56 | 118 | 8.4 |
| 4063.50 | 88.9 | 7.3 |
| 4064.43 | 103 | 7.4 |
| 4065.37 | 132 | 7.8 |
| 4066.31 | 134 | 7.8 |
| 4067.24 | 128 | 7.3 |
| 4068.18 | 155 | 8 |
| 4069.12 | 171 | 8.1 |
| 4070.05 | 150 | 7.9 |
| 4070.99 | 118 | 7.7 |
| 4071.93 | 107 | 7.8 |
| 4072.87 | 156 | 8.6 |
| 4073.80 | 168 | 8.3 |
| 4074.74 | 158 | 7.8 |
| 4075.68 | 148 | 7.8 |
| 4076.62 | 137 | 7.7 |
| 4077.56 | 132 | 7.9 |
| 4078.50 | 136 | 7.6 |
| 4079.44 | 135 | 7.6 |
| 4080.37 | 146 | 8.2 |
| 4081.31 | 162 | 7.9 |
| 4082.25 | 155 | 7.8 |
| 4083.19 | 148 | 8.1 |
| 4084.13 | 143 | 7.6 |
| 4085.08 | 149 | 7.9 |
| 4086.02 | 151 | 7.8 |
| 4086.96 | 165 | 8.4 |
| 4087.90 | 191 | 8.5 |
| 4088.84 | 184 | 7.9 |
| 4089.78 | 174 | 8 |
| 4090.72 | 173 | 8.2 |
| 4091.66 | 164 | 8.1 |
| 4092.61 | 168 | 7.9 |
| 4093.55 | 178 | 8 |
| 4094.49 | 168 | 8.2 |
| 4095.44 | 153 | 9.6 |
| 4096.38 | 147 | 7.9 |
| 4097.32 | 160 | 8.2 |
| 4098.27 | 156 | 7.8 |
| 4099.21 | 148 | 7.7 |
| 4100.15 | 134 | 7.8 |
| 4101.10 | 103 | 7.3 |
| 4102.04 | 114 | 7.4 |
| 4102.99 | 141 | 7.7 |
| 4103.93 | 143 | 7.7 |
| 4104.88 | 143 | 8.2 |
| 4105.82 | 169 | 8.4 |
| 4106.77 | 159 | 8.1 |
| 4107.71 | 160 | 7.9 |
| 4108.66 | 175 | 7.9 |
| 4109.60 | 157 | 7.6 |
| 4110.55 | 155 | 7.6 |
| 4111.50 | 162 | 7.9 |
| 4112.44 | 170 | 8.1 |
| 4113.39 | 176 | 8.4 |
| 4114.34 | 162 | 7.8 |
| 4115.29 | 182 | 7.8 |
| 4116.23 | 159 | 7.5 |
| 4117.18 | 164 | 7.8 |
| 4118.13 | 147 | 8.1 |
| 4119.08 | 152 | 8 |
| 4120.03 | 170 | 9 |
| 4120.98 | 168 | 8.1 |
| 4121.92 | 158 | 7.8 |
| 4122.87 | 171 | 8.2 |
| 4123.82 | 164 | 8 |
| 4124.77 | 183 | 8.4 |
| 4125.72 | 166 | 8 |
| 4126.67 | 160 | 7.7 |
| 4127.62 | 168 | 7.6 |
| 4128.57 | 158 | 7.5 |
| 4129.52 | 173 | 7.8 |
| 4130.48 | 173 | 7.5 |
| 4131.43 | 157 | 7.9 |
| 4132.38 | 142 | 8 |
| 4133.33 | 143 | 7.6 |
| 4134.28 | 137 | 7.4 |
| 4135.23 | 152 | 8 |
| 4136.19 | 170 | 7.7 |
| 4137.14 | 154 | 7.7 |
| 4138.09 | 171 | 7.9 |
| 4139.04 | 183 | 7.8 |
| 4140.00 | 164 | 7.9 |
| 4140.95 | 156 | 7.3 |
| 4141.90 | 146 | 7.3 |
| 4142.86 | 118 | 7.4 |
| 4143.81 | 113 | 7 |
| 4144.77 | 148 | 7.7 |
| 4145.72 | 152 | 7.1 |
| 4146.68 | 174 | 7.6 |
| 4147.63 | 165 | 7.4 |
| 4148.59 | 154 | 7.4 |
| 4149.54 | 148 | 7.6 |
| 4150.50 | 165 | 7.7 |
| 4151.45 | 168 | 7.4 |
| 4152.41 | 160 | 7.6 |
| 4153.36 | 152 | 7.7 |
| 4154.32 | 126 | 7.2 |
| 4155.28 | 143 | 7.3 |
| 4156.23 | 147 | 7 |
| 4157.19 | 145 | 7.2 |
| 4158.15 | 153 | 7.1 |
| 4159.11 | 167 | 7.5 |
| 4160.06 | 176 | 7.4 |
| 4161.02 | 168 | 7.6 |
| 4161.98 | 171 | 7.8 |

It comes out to 0.47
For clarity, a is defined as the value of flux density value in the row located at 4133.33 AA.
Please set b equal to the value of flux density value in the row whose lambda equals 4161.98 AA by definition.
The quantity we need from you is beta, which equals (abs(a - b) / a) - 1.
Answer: -0.80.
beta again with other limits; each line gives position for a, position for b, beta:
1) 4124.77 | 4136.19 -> -0.93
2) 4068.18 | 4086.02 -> -0.97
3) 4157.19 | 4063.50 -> -0.61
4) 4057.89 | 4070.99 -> -0.95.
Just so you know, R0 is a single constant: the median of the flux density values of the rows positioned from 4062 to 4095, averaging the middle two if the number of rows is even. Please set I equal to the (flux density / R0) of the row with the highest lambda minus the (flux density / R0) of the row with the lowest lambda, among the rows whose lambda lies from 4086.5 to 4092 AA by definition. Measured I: -0.01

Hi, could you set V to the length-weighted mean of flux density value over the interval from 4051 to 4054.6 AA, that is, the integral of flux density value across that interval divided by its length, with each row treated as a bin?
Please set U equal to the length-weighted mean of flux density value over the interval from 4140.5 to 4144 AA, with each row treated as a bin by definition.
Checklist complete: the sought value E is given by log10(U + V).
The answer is 2.47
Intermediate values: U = 135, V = 157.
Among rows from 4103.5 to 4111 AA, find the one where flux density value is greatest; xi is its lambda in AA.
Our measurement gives 4108.66 AA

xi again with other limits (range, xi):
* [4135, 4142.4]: 4139.04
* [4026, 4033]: 4027.17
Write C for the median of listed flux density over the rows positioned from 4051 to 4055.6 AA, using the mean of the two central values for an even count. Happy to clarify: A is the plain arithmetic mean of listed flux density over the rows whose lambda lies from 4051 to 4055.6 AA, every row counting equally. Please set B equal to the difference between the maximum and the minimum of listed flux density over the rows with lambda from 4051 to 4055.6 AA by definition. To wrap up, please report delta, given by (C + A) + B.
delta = 341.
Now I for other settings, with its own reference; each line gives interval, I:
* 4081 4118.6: -0.10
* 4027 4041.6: -0.12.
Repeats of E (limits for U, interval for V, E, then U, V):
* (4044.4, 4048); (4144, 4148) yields 2.42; 104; 156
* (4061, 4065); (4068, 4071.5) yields 2.43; 120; 147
